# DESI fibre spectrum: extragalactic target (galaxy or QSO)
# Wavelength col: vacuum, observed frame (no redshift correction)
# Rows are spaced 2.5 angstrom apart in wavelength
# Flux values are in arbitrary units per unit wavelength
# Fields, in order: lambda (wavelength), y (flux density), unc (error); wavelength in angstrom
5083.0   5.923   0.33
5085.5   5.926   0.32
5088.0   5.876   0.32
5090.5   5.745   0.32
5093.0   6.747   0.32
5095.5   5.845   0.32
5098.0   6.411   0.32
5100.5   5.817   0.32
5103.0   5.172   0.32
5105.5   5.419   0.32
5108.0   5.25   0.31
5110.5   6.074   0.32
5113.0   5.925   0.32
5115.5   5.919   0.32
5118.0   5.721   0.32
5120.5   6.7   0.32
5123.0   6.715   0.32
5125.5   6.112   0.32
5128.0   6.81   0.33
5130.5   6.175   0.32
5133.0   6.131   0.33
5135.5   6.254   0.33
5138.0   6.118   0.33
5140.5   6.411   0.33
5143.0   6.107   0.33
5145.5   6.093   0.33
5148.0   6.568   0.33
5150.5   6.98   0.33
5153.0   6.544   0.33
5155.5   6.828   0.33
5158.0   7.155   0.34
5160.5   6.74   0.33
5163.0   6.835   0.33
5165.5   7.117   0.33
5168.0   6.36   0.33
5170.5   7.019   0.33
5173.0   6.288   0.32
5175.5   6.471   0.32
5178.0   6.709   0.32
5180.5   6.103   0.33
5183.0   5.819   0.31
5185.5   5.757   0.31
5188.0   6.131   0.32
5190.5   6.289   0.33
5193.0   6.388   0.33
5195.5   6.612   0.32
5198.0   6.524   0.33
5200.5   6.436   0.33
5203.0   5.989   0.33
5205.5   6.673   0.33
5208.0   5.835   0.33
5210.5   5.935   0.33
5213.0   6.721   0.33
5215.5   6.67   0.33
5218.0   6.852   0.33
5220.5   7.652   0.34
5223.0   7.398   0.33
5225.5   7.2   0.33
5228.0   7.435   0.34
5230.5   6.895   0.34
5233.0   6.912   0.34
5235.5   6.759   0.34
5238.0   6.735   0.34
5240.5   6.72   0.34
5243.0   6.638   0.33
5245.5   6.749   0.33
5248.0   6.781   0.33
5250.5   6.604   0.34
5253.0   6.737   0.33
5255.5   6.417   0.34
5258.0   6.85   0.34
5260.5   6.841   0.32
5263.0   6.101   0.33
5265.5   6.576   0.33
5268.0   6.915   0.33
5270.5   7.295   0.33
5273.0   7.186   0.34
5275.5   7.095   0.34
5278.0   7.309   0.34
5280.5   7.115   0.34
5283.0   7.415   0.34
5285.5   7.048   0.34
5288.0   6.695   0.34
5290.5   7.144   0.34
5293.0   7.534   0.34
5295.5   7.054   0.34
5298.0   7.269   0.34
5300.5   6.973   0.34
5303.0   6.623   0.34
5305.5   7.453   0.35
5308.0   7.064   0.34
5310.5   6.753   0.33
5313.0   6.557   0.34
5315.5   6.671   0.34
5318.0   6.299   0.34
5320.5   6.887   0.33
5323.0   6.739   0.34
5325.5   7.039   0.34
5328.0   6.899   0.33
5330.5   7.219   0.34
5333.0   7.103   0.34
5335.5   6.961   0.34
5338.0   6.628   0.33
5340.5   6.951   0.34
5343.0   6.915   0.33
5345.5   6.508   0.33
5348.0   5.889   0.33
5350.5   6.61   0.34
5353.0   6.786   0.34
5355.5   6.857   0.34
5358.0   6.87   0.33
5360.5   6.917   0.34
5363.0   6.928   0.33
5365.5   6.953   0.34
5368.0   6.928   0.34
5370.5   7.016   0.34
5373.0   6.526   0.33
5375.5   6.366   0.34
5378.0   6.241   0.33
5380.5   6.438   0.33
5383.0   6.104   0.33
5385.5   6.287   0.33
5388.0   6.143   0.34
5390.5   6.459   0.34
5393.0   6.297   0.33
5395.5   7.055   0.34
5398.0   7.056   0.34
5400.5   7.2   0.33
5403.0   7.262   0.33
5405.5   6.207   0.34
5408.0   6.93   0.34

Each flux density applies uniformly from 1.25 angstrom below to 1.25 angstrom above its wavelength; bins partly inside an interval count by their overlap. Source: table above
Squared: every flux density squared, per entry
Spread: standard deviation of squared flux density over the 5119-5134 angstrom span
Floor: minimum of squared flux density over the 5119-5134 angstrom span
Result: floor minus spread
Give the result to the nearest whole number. 33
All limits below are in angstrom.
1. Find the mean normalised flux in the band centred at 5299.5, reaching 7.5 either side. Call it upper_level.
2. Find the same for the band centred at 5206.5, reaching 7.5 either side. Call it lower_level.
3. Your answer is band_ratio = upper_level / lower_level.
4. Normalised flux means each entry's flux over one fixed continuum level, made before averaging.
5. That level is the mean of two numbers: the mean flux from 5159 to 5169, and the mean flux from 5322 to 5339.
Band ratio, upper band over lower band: 1.14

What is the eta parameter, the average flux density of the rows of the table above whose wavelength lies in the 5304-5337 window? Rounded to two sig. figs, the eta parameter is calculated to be 6.9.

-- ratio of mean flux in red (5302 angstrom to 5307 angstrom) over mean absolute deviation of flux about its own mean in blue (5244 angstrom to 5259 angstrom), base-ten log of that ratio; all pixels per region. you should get 1.8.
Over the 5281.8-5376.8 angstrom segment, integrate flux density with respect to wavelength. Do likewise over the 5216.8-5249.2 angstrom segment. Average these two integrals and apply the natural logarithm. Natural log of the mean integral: 6.09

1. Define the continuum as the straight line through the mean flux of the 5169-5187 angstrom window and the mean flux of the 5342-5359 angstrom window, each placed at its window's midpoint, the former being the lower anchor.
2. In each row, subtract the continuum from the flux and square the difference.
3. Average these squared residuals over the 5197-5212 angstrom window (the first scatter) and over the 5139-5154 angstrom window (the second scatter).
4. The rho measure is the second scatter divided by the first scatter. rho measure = 1.0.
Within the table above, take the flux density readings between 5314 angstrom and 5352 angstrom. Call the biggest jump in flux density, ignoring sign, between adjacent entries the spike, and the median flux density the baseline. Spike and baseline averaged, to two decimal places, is 3.80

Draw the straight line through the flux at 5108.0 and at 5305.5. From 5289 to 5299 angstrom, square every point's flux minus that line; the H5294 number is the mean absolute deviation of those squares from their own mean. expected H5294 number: 0.0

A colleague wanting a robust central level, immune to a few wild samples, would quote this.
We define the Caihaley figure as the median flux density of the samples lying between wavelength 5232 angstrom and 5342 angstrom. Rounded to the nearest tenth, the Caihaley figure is 6.9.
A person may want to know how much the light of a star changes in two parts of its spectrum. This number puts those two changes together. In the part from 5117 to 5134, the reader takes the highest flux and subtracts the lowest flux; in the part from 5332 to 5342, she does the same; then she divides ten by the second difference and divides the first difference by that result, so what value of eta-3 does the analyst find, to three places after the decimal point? 0.052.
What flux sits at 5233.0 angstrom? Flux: 6.912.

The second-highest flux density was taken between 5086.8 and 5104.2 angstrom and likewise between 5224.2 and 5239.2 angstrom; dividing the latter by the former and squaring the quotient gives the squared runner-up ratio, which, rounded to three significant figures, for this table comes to 1.26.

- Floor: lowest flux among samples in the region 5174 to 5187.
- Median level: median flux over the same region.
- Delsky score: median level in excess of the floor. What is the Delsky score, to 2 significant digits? 0.35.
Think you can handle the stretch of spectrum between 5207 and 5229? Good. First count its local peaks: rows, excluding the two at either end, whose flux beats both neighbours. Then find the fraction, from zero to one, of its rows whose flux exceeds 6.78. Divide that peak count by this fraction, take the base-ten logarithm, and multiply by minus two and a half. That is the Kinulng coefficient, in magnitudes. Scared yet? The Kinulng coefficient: -1.4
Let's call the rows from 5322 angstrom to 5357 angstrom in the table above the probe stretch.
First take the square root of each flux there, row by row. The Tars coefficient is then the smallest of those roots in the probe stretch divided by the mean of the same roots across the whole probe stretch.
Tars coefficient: 0.931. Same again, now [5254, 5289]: 0.939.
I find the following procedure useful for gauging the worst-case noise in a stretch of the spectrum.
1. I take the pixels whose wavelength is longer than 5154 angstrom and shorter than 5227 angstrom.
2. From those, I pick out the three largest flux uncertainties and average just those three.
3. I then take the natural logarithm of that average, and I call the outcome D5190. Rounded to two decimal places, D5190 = -1.09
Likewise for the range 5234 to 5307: -1.07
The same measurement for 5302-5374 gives -1.07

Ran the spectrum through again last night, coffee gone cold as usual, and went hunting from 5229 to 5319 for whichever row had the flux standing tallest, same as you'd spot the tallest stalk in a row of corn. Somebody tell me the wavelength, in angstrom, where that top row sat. 5293.0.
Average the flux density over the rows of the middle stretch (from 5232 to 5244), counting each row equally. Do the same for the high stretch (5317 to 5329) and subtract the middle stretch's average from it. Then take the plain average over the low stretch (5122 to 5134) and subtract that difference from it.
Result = 6.4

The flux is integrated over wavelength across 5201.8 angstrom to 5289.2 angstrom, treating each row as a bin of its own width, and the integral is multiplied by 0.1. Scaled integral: 60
